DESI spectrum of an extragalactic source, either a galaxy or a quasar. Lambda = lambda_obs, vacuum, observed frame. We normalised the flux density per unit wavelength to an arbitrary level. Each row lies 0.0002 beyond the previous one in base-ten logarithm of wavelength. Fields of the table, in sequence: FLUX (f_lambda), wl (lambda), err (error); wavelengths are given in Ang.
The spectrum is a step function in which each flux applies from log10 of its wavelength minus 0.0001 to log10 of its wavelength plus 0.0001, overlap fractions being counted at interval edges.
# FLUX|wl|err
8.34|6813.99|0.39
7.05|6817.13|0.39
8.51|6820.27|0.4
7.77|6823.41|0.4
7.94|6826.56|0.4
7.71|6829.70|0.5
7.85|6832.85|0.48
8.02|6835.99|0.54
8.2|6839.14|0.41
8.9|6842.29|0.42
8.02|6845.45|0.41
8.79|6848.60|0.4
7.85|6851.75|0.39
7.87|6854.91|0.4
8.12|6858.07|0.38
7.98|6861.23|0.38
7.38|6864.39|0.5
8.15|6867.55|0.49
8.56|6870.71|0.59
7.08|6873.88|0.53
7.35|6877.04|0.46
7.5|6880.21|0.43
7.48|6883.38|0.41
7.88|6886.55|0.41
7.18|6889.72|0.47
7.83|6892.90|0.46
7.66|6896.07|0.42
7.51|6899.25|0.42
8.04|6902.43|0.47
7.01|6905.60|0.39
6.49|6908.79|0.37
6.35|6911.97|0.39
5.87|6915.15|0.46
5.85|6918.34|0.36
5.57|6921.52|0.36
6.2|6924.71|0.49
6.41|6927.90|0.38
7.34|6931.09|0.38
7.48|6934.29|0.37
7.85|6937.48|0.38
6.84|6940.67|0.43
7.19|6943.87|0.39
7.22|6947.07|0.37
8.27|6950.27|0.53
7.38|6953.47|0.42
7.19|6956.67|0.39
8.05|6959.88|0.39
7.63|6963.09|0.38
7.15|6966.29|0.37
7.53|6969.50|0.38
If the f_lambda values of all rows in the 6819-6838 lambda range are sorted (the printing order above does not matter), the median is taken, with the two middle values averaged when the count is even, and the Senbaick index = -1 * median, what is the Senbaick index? -7.9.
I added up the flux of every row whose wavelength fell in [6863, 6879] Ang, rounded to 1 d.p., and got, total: 38.5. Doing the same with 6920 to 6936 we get 33.0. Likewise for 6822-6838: 39.3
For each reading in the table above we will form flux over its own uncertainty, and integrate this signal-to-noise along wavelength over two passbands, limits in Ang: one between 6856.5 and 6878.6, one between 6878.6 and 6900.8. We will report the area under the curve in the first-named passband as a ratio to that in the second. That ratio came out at 0.95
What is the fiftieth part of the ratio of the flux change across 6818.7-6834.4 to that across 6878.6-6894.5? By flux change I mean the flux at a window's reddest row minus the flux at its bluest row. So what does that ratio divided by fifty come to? -0.04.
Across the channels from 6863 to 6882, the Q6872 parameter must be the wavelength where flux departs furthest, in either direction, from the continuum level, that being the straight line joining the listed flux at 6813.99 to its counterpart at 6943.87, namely 6873.88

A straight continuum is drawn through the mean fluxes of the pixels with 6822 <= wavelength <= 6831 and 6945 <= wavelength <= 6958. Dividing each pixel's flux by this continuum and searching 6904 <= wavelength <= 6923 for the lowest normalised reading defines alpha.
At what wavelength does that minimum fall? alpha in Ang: 6921.52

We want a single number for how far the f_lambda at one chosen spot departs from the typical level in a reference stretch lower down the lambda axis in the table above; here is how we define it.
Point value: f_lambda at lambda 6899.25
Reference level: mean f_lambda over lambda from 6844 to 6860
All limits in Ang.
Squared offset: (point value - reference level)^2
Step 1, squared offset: 0.38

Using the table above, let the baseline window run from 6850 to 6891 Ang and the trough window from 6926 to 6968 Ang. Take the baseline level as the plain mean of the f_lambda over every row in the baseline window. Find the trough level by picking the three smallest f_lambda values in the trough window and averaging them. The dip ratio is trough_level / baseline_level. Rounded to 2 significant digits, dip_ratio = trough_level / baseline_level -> 0.88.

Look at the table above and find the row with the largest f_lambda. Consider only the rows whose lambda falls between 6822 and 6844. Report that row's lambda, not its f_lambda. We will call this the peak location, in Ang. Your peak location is 6842.29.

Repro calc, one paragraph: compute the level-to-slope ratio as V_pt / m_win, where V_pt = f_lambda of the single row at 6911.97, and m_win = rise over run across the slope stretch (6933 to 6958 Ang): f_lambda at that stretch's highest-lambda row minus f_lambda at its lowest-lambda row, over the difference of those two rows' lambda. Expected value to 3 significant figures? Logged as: -490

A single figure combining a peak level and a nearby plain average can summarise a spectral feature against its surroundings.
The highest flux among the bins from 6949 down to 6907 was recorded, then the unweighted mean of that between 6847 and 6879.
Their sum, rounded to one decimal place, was 15.8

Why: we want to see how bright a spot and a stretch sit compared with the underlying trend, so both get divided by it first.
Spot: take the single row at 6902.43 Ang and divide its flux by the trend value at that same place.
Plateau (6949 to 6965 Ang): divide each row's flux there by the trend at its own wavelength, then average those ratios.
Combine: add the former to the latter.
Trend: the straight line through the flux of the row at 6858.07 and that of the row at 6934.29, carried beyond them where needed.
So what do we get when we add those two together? 2.09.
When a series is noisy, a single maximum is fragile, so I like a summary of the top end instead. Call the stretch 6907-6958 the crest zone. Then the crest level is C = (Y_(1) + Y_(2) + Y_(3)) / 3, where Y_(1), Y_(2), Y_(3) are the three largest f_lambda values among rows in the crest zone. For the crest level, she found 7.87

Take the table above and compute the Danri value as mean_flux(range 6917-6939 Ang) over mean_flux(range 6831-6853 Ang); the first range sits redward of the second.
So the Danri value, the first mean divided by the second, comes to 0.81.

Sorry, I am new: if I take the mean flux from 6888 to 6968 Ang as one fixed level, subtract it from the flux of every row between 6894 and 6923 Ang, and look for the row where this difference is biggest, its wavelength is 6902.43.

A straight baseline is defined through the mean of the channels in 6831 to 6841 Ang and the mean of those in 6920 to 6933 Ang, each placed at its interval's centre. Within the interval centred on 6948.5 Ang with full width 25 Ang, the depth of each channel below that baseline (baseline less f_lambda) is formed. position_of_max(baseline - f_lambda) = 6940.67 Ang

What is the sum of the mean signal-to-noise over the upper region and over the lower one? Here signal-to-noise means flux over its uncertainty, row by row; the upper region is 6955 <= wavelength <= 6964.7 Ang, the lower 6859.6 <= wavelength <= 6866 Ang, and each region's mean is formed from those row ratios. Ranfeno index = 37.6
